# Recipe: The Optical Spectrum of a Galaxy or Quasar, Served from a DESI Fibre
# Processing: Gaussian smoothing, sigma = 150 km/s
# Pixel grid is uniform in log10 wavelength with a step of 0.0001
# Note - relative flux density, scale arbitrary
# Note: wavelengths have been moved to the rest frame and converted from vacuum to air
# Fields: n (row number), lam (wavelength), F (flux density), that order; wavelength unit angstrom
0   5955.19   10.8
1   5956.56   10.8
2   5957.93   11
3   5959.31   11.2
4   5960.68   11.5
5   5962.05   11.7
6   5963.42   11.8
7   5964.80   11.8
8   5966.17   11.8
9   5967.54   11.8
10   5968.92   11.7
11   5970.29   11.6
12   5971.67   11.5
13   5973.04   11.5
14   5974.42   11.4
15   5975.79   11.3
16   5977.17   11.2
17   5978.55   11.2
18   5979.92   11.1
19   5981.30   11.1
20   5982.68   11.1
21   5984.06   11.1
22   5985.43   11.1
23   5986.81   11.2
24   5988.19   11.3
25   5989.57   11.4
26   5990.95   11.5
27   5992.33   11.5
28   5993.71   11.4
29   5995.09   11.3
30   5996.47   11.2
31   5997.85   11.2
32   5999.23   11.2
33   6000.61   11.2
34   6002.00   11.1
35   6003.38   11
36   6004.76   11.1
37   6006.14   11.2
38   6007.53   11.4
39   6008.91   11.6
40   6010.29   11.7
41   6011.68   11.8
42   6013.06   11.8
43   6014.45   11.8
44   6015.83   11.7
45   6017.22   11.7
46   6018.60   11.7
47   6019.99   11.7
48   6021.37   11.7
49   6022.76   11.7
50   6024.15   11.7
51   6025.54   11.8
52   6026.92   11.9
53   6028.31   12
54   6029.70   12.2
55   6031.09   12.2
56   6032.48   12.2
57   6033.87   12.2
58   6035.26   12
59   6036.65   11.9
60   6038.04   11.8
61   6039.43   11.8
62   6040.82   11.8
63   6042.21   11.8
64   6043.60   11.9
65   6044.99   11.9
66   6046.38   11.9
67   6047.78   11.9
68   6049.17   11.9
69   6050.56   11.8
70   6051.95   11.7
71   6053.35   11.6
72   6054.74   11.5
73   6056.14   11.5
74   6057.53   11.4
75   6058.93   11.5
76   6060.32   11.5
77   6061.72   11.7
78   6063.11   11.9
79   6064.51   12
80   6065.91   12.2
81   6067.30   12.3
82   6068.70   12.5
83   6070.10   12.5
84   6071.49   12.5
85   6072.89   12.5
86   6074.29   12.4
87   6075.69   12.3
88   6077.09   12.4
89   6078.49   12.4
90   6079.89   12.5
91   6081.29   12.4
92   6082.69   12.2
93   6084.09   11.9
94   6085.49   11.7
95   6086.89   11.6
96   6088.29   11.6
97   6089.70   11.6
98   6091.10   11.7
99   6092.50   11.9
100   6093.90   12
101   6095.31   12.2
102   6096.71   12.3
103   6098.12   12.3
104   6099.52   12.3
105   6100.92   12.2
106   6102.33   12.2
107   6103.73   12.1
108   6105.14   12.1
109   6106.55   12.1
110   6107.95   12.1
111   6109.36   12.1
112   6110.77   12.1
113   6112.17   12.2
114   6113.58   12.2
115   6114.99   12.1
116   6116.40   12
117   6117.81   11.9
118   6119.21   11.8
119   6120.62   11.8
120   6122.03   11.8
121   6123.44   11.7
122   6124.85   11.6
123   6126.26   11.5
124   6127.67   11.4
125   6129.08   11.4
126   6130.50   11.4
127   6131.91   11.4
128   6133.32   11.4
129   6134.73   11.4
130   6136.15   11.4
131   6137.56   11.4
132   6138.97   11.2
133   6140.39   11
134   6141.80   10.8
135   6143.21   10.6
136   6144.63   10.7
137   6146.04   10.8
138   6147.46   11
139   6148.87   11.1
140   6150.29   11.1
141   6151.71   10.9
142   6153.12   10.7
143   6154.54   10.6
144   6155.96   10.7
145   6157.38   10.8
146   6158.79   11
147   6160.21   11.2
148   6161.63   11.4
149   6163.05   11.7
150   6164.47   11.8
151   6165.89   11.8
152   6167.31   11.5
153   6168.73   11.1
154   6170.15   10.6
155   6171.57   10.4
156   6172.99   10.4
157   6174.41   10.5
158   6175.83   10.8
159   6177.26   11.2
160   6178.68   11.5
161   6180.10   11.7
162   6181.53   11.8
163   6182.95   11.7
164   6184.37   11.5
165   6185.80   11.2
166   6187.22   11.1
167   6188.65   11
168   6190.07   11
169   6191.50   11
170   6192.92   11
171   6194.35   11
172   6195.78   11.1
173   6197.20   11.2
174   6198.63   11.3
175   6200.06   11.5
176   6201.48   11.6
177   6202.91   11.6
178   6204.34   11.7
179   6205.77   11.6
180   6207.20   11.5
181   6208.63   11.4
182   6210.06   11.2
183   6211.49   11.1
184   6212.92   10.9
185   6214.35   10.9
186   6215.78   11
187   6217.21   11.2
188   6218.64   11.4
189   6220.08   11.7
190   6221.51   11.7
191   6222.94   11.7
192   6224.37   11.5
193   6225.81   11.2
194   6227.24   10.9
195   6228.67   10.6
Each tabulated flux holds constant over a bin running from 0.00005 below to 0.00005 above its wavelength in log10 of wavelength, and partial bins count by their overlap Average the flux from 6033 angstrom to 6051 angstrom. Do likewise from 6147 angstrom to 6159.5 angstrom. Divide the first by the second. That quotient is 1.09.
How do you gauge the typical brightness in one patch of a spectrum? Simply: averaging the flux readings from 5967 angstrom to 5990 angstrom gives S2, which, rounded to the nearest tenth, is 11.3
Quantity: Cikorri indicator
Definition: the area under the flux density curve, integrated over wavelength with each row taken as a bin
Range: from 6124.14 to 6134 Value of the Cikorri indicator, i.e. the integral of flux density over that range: 113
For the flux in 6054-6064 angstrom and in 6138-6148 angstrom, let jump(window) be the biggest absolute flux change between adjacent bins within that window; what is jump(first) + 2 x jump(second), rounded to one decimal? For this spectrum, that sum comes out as 0.6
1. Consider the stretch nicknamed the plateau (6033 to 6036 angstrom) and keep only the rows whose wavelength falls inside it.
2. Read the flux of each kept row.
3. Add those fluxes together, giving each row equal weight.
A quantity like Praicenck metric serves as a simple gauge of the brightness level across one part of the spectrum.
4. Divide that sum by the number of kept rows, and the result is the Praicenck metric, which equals 12.1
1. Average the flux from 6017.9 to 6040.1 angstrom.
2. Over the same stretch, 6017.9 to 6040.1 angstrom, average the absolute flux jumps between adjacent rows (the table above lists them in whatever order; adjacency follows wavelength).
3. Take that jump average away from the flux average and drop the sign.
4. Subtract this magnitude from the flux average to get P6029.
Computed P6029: 0.060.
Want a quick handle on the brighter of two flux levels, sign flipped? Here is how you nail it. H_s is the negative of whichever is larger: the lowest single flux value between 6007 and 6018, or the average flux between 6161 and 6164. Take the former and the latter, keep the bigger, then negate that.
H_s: -11.6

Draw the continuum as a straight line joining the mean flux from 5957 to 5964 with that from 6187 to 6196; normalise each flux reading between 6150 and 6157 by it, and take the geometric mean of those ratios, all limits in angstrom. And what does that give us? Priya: 0.97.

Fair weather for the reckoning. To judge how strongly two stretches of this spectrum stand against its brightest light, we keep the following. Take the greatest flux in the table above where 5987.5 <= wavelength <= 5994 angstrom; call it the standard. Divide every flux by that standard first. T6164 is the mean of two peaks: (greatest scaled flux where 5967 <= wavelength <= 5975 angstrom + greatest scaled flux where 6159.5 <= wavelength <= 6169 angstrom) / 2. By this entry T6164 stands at 1.03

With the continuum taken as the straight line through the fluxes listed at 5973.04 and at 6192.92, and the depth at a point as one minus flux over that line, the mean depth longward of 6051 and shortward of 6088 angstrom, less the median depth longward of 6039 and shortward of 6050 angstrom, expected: -0.02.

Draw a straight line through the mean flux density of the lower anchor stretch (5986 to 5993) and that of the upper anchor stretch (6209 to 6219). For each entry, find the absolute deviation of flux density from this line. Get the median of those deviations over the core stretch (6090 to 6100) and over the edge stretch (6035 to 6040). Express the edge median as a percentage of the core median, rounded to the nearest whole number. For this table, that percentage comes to 56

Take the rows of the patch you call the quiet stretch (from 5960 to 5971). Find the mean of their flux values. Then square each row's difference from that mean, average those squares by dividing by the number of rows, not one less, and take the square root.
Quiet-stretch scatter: 0.11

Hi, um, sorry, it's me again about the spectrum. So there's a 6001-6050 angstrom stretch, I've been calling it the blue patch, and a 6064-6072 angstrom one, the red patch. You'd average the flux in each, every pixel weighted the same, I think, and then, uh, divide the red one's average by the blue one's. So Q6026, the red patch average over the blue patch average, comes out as 1.05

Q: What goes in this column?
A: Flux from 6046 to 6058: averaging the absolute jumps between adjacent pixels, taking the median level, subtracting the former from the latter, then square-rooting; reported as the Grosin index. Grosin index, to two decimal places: 3.41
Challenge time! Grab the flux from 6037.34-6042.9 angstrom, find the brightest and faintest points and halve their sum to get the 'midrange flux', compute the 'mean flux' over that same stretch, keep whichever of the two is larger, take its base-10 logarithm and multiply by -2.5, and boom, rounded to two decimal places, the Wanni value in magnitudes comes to -2.68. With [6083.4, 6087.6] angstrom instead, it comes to -2.68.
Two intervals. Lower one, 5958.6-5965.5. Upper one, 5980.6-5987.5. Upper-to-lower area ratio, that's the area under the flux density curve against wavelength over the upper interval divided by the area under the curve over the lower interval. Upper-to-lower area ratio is 0.96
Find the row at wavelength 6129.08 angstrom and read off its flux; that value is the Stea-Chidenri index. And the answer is 11.4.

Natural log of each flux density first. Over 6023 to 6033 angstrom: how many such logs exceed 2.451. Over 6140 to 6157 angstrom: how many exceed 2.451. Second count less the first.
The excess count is -7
